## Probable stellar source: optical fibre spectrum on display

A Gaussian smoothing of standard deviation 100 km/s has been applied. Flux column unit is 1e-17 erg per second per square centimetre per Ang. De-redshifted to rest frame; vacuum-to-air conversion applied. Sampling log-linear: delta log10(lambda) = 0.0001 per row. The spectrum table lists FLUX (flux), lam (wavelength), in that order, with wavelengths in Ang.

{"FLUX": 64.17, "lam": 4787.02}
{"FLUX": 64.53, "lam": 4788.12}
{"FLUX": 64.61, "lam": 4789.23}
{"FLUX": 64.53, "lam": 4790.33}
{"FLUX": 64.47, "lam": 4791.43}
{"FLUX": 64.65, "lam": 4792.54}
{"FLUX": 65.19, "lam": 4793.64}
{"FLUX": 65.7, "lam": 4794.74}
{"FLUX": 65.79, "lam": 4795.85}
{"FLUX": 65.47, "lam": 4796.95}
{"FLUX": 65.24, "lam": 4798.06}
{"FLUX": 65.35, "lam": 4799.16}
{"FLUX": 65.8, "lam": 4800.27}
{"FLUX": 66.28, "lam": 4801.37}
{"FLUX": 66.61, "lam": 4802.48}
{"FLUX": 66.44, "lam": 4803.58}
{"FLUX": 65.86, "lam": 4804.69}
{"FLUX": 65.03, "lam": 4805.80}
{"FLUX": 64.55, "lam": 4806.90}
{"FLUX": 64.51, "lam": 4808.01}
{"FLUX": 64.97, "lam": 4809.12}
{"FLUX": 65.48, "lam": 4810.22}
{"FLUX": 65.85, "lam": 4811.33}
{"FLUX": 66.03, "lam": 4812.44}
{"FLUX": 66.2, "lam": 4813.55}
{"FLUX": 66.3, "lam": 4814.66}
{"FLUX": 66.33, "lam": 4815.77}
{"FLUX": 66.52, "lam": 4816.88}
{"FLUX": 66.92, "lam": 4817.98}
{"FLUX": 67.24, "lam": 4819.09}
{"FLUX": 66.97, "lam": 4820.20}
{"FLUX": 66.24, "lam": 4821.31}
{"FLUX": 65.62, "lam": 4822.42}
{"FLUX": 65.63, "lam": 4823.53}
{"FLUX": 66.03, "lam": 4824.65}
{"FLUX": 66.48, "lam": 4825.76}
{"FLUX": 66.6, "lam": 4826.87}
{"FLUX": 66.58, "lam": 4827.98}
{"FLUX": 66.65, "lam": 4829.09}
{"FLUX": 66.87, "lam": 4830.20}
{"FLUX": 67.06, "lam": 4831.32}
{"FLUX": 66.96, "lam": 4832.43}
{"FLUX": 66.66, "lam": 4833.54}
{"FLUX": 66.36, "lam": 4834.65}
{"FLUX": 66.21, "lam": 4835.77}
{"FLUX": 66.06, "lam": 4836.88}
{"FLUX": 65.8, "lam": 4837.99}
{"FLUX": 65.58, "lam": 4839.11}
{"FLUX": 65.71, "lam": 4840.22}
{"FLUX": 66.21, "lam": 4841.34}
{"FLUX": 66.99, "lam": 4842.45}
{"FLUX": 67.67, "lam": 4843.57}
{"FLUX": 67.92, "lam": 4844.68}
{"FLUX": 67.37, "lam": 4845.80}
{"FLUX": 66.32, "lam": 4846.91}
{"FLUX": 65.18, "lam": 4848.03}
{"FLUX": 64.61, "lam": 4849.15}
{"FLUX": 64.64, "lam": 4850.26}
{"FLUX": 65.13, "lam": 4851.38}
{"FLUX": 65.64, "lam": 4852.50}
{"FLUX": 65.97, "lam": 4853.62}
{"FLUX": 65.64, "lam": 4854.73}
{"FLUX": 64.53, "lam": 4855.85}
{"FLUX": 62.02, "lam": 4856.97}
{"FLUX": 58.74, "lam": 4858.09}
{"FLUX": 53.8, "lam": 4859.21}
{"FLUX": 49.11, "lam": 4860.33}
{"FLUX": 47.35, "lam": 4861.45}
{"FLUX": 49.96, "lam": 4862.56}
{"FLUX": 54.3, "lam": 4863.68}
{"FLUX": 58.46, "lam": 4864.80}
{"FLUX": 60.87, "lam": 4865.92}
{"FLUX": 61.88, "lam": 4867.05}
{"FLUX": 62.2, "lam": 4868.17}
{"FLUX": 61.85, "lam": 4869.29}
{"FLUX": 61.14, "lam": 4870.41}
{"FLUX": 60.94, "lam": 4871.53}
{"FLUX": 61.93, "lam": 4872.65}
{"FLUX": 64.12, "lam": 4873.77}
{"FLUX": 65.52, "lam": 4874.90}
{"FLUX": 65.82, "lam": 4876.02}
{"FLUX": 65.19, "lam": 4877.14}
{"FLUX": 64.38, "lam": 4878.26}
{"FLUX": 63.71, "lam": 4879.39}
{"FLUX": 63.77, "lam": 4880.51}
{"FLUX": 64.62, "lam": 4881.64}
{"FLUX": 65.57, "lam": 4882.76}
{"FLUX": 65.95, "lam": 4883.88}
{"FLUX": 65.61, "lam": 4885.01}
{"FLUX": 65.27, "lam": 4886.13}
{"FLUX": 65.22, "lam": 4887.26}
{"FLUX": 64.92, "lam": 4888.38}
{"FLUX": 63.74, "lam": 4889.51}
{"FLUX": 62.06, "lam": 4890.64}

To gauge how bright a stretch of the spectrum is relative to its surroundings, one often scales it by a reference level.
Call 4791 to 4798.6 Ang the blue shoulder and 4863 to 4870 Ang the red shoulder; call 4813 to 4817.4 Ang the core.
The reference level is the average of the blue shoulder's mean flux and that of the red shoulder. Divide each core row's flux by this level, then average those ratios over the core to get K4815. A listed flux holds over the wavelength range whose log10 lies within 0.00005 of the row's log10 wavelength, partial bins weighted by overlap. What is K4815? 1.06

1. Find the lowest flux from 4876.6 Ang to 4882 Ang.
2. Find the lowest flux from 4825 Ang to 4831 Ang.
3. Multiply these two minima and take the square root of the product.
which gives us 65.1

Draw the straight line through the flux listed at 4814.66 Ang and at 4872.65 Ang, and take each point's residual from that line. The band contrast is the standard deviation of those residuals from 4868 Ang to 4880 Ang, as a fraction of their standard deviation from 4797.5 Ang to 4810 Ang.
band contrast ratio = 3.1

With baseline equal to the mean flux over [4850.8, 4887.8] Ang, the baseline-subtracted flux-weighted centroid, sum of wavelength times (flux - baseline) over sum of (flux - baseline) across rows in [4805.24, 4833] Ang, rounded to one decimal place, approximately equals 4820.1 Ang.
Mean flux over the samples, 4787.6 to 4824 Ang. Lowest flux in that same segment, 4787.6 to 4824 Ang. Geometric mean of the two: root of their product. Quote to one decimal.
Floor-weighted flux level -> 65.1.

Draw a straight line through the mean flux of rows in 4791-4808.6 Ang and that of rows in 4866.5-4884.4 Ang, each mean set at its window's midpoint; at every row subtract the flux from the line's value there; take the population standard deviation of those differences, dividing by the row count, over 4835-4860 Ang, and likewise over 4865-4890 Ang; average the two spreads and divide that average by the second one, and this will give 1.3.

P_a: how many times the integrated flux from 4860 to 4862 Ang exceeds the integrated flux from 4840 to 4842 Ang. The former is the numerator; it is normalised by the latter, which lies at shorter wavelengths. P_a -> 0.73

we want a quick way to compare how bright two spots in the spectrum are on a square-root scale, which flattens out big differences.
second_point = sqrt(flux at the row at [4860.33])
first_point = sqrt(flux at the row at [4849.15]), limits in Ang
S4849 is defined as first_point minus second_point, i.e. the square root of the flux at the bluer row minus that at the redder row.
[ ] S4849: 1.03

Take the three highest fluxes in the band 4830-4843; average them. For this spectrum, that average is 67.0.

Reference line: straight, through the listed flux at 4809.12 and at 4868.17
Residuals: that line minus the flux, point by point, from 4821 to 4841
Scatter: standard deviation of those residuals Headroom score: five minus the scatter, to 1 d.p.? 4.5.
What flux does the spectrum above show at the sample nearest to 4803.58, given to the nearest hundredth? 66.44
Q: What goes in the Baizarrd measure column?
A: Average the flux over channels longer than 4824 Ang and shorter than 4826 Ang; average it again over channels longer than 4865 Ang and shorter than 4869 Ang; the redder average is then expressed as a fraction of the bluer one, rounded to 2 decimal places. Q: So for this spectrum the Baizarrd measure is 0.93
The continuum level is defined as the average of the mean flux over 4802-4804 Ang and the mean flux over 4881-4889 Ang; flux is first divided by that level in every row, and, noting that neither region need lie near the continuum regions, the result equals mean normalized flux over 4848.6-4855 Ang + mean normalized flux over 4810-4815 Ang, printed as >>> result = 1.99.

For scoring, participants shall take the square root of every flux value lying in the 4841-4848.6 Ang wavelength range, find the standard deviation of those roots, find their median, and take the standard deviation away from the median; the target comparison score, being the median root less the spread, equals 8.13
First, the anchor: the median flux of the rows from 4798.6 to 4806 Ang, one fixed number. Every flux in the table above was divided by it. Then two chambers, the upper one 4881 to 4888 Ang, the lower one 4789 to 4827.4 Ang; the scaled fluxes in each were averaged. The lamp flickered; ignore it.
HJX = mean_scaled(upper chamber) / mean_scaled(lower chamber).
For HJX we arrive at 0.994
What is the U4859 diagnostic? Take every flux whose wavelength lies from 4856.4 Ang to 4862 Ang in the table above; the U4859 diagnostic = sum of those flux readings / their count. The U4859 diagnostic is 54.2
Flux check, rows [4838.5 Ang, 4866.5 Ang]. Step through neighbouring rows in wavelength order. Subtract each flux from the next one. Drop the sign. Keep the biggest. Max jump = 4.9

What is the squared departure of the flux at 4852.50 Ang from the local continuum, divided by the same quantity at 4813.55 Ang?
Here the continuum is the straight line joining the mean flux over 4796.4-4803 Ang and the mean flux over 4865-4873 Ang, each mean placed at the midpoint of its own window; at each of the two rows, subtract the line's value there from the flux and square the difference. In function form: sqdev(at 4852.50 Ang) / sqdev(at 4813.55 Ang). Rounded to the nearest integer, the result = 6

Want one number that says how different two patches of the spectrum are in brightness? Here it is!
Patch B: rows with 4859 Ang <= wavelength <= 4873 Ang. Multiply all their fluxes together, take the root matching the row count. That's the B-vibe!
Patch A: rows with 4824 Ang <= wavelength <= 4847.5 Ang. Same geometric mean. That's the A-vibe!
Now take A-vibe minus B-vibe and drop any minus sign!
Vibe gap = 9.6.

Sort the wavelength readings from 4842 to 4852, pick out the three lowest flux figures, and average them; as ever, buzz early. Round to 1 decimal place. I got 64.8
